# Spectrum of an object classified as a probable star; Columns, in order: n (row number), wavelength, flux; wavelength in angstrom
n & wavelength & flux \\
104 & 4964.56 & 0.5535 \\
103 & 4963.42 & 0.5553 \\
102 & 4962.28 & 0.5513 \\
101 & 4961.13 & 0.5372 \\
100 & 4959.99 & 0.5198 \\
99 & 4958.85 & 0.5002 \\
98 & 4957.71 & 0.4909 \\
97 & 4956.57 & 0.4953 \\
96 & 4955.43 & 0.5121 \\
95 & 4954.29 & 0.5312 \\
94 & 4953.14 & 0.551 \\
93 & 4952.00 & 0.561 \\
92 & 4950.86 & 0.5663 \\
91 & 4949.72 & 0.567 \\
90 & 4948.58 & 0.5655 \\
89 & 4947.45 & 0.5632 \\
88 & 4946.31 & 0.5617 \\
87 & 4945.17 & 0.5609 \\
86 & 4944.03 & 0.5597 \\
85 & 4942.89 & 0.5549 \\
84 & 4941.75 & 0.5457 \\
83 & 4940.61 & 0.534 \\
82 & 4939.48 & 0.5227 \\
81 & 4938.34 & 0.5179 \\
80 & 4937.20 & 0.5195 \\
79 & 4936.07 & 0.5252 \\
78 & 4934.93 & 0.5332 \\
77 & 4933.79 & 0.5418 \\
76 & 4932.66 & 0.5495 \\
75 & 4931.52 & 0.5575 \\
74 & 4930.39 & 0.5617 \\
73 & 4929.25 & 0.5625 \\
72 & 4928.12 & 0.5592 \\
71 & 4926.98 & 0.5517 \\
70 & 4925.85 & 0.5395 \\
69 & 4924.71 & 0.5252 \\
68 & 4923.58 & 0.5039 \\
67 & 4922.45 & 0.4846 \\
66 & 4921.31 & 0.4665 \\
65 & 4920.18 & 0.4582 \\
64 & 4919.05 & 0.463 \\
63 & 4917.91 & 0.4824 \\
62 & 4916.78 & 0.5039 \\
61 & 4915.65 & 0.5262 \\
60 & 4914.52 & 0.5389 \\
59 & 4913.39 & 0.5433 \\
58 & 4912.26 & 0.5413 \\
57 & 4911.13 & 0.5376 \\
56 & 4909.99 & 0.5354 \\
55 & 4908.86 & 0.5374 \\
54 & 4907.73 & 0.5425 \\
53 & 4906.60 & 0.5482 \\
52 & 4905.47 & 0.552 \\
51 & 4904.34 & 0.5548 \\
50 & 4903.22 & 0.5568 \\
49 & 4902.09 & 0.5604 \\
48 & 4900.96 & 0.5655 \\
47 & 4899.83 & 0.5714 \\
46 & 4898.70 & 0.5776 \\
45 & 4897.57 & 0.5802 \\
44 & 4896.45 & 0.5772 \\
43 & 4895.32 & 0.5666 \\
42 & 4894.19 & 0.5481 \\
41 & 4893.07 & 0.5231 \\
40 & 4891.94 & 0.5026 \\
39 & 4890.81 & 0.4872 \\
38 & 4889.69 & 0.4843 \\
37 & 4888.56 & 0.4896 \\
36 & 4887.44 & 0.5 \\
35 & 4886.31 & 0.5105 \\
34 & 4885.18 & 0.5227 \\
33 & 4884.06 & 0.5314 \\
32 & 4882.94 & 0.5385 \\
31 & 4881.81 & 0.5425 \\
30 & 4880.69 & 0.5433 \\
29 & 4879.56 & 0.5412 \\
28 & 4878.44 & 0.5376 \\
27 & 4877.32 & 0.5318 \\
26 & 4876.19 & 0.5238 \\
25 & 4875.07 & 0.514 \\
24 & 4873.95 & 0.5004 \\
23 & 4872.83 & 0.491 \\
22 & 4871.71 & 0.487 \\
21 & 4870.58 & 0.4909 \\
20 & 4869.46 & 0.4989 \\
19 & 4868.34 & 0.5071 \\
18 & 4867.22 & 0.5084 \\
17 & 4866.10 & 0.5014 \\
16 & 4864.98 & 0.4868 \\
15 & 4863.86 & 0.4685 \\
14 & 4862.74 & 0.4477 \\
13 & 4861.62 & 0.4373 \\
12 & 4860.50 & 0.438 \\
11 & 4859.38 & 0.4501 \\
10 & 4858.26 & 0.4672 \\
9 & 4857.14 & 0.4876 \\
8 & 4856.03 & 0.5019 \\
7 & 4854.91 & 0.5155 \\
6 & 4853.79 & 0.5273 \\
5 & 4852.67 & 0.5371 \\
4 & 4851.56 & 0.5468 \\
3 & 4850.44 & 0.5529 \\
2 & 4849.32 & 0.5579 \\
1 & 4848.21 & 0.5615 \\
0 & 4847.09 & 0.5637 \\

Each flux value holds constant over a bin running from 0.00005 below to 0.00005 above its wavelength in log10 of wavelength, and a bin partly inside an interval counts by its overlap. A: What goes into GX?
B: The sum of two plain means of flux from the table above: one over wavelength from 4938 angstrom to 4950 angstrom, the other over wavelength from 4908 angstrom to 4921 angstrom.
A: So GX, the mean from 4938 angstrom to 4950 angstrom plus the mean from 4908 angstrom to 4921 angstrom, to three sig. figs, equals 1.07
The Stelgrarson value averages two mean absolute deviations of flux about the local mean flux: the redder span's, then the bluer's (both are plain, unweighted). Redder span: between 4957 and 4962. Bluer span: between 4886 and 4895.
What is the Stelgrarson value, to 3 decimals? 0.016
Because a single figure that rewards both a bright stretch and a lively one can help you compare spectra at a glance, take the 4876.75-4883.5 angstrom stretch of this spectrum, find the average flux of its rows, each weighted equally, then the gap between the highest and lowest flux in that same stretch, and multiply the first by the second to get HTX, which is 0.01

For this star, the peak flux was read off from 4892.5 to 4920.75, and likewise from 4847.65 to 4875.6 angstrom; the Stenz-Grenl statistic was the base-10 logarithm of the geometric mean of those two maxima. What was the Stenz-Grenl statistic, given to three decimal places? -0.244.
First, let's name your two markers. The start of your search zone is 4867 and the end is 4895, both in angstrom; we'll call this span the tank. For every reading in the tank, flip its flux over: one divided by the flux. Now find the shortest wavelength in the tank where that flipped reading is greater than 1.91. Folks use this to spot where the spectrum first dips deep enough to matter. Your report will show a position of 4867.22 angstrom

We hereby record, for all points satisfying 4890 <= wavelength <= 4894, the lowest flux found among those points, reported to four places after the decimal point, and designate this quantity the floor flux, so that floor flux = 0.4872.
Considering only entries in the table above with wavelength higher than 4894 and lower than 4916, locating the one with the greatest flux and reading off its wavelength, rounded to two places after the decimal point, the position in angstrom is 4897.57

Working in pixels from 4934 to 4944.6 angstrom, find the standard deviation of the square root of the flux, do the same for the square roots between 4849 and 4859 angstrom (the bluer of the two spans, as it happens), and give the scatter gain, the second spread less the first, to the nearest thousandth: 0.011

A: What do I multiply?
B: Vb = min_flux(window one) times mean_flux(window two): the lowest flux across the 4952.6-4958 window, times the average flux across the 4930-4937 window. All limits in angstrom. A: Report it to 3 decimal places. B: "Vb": 0.267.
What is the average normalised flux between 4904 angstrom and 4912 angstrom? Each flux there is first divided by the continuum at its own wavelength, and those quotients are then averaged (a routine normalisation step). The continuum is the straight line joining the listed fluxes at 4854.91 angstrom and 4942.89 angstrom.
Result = 1.01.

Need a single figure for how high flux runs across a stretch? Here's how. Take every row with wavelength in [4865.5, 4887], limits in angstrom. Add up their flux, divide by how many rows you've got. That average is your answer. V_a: 0.517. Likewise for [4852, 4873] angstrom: 0.487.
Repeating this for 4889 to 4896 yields 0.519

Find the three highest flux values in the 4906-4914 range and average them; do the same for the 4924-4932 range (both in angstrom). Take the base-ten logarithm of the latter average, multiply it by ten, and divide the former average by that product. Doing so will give -0.217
